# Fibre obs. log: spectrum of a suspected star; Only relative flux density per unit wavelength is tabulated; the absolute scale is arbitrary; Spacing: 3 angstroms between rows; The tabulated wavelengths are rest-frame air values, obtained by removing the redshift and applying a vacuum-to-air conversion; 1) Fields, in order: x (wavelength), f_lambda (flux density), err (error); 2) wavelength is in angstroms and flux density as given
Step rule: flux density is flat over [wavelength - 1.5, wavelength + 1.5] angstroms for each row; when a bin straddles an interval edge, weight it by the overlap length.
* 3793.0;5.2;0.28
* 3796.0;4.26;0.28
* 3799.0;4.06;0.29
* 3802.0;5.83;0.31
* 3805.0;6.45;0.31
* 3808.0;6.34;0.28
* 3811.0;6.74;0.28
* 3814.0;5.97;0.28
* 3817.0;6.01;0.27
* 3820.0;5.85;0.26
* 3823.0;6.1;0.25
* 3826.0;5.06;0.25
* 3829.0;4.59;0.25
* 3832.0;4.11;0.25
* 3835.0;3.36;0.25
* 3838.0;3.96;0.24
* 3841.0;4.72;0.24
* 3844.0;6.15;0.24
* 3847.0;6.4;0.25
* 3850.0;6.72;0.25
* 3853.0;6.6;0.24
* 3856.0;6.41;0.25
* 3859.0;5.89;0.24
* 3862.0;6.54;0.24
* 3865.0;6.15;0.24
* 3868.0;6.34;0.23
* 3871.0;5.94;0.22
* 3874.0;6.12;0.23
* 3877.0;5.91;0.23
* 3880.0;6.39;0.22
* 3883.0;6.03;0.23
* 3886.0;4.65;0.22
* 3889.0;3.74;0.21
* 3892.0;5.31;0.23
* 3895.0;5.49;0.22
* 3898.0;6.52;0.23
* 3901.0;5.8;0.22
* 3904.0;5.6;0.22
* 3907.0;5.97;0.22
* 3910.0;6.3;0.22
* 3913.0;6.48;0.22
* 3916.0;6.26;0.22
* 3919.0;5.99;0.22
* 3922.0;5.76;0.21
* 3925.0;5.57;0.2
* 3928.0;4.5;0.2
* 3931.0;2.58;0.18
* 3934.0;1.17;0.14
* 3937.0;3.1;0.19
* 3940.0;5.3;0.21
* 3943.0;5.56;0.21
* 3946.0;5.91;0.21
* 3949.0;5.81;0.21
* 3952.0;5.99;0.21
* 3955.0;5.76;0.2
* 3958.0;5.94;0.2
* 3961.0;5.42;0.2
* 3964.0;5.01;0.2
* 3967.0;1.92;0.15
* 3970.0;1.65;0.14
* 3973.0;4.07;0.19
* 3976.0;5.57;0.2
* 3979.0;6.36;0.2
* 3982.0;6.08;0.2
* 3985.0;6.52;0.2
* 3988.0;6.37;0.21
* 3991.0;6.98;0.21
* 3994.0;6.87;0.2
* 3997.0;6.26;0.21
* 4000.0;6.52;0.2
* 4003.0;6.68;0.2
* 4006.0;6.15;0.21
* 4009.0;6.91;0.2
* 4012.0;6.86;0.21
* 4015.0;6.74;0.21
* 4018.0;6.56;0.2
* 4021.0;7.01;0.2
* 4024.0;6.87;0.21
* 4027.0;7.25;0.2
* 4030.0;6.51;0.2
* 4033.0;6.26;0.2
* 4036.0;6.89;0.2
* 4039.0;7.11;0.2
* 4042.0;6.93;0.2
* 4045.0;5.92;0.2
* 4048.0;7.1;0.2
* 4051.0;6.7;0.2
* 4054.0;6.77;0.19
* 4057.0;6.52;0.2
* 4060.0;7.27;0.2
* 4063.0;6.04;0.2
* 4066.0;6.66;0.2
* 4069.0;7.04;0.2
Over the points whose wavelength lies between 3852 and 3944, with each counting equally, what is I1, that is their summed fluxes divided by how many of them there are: 5.48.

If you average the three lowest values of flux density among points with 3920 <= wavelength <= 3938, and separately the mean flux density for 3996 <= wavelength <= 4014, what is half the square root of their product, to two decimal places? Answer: 1.94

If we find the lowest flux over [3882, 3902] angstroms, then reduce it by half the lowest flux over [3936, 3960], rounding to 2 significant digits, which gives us 2.2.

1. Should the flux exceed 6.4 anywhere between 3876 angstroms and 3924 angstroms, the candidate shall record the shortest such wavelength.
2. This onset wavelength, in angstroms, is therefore 3898.0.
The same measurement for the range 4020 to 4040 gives 4021.0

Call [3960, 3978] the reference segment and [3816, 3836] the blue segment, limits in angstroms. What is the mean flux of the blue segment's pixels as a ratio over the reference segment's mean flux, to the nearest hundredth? 1.27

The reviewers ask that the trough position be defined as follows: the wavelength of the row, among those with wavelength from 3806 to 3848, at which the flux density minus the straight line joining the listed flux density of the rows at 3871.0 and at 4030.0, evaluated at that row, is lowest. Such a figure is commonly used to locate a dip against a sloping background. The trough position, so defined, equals 3835.0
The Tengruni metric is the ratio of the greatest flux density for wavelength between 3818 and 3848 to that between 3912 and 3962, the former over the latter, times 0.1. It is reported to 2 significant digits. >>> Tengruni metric 0.099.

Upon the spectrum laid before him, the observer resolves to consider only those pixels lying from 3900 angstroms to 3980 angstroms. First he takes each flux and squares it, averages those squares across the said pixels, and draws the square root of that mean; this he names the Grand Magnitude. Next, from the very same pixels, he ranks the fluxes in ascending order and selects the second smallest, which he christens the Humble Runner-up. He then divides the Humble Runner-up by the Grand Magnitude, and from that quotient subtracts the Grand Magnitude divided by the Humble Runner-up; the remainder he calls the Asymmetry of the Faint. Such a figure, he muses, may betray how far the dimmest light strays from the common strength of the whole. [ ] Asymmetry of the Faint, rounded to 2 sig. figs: -2.9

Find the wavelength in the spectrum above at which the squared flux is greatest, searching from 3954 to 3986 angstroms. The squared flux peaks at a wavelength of 3985.0 angstroms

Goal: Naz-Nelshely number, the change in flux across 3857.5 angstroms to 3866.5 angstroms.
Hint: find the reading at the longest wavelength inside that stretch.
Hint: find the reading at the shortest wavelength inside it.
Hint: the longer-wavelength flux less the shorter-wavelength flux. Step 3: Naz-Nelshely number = 0.3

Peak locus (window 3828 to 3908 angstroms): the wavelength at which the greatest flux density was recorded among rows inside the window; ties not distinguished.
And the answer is 3850.0 angstroms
